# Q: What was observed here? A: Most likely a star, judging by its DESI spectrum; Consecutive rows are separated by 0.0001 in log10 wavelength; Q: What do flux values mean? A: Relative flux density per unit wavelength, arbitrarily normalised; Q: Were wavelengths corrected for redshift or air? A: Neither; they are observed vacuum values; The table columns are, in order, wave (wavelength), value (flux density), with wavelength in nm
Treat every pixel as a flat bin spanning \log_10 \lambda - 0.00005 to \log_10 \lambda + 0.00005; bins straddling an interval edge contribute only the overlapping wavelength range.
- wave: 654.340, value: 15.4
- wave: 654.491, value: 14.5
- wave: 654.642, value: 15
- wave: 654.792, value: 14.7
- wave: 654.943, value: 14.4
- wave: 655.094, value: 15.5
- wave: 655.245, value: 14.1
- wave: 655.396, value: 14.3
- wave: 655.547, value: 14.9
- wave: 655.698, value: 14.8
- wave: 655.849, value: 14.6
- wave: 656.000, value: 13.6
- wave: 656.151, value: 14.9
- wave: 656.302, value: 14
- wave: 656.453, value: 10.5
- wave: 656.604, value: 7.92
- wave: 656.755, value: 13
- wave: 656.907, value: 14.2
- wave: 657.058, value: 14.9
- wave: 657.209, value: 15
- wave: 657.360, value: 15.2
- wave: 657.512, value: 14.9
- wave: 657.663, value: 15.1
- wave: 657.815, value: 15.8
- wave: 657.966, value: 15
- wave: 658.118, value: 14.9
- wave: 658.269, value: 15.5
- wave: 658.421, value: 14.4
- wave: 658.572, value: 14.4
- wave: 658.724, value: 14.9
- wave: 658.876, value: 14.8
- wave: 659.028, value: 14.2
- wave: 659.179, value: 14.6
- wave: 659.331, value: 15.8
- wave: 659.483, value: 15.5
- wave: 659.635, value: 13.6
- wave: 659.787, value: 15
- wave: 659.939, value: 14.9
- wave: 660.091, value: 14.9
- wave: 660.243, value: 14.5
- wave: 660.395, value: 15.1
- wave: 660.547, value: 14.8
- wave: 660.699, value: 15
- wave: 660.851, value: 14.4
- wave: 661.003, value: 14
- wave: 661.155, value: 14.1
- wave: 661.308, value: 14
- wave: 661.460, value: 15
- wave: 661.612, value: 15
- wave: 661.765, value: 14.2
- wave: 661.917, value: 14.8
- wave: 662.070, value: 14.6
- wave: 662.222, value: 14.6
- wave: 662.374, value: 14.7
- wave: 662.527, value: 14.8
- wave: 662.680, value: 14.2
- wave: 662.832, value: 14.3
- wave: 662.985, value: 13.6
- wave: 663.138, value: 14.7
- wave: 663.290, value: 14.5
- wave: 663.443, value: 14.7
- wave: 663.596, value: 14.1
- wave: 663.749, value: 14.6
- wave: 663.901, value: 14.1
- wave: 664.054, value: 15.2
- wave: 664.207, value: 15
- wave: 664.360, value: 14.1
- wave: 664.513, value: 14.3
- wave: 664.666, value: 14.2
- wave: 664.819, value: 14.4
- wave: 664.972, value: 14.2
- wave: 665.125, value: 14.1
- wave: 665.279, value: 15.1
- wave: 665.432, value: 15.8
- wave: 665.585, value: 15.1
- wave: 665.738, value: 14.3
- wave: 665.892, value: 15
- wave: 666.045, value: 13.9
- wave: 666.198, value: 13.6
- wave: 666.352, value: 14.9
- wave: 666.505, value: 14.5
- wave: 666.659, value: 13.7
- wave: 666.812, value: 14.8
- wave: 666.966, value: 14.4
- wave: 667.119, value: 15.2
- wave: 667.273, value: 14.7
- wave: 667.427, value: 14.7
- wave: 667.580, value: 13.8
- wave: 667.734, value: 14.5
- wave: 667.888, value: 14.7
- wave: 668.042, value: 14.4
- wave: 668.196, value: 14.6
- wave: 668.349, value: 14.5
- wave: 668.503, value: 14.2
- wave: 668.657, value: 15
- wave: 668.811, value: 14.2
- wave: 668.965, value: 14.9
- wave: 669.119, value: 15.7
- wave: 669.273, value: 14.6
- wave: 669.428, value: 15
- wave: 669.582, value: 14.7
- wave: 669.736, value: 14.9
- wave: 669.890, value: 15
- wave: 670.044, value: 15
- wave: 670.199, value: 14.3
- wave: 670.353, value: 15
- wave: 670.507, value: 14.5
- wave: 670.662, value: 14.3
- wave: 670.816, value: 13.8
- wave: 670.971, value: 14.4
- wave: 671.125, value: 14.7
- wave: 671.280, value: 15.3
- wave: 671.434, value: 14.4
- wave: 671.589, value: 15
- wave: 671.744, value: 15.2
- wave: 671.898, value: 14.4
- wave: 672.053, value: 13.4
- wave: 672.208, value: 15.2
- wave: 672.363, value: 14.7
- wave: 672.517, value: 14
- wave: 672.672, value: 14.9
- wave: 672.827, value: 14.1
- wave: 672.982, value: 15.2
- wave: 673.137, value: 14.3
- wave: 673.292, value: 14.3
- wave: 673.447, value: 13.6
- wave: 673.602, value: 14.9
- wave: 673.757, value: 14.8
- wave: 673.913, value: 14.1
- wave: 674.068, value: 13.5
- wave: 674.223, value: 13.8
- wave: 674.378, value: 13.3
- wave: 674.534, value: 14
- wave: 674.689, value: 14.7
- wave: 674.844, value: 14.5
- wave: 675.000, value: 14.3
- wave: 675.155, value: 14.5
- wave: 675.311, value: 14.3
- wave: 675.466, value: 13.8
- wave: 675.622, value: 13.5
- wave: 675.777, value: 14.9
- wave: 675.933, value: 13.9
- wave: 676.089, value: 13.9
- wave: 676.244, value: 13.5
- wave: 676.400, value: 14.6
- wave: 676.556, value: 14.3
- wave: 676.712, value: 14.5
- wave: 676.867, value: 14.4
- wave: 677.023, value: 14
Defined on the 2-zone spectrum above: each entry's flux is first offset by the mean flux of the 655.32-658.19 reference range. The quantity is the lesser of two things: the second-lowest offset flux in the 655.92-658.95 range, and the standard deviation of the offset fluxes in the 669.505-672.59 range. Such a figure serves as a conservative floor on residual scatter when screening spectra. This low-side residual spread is -3.6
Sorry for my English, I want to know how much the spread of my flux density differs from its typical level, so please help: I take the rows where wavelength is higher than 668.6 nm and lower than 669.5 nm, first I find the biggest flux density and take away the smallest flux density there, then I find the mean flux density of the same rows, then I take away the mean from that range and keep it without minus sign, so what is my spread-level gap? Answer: 13.4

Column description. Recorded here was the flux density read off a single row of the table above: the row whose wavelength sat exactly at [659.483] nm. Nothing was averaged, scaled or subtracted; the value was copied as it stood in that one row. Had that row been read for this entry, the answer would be 15.5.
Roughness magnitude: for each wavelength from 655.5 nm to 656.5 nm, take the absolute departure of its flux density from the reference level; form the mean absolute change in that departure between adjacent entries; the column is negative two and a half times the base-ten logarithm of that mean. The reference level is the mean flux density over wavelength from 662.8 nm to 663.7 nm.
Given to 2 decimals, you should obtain 0.28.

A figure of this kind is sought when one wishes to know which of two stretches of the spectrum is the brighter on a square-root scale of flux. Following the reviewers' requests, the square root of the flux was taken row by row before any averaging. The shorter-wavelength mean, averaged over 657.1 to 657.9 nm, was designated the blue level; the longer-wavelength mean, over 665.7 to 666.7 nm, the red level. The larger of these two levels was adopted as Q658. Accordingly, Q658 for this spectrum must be 3.90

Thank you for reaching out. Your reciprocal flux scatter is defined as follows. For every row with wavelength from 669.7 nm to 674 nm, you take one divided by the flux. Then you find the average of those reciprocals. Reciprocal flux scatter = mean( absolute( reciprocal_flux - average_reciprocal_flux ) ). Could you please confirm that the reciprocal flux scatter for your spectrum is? 0.0020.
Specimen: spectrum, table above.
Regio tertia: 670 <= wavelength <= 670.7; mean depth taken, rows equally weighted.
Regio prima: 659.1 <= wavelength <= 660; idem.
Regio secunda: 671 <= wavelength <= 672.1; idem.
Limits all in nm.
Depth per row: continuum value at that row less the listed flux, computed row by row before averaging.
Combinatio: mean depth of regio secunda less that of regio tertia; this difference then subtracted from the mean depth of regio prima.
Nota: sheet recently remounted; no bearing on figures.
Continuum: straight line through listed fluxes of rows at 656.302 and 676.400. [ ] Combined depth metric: -0.8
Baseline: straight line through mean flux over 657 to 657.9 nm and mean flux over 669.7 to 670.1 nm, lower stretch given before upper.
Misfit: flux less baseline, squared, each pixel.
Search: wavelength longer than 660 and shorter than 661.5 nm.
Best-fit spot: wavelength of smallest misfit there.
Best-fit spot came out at 660.395 nm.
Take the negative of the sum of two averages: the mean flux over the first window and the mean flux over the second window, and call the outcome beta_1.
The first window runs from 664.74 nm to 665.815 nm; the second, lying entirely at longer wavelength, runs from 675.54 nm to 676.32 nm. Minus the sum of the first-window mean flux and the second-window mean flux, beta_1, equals -28.7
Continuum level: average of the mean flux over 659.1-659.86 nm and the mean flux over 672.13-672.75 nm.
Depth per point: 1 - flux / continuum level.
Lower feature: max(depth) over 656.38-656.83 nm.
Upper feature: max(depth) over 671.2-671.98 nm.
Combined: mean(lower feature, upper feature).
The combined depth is 0.25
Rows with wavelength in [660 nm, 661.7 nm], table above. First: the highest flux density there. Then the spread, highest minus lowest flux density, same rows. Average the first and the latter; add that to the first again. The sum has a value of 23.2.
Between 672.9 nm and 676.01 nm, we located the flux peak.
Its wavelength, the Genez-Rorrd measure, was 672.982 nm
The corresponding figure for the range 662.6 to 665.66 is 665.432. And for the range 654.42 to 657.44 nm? 655.094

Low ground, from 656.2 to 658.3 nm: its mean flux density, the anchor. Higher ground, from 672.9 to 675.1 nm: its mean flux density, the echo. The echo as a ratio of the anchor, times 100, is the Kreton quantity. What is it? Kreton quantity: 102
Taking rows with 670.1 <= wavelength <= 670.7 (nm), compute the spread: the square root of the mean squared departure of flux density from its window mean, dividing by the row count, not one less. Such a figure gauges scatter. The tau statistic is 0.29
